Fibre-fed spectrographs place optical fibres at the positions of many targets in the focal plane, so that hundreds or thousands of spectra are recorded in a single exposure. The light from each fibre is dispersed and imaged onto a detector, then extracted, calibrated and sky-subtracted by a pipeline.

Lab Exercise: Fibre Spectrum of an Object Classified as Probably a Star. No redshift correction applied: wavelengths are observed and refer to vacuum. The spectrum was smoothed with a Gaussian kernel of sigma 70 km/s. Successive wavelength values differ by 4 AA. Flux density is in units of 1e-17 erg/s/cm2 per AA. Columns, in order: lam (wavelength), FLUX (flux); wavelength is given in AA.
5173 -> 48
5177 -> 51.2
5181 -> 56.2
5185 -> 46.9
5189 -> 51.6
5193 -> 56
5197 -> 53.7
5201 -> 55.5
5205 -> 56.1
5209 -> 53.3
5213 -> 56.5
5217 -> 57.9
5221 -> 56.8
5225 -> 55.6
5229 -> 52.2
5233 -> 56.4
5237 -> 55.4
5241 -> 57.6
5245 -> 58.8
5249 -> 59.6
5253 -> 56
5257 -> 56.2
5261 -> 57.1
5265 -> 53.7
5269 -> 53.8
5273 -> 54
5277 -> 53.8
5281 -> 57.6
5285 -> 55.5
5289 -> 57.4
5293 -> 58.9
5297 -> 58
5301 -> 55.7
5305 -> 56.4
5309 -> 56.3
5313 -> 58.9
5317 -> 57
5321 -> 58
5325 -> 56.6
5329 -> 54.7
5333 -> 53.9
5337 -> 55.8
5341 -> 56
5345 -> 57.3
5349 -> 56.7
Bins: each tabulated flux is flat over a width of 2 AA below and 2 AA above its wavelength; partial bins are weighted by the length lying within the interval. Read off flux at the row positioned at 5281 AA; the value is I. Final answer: 57.6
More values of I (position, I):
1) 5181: 56.2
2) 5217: 57.9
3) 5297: 58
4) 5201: 55.5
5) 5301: 55.7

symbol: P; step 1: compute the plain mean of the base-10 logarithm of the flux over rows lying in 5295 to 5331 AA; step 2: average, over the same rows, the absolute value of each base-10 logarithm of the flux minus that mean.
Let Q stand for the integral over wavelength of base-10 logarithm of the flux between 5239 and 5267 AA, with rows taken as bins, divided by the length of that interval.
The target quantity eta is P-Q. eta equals -1.75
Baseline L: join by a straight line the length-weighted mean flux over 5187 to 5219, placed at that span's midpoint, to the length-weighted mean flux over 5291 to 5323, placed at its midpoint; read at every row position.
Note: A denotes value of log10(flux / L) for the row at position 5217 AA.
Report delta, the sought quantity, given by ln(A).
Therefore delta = -3.9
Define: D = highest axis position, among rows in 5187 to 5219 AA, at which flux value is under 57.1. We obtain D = 5213 AA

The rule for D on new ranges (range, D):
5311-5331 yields 5329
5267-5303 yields 5301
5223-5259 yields 5257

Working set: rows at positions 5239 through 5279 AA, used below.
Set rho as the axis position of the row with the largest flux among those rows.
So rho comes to 5249 AA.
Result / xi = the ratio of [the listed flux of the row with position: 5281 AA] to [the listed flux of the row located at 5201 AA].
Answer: 1.04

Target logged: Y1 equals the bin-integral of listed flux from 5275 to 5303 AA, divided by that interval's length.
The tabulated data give 56.7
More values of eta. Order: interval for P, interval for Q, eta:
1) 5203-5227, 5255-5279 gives -1.73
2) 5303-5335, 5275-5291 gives -1.74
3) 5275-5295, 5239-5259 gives -1.75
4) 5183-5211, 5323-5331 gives -1.73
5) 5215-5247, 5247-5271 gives -1.74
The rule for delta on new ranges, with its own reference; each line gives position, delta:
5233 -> -5.3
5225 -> -8.3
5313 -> -4.6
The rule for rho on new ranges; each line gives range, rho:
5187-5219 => 5217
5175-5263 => 5249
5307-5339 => 5313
